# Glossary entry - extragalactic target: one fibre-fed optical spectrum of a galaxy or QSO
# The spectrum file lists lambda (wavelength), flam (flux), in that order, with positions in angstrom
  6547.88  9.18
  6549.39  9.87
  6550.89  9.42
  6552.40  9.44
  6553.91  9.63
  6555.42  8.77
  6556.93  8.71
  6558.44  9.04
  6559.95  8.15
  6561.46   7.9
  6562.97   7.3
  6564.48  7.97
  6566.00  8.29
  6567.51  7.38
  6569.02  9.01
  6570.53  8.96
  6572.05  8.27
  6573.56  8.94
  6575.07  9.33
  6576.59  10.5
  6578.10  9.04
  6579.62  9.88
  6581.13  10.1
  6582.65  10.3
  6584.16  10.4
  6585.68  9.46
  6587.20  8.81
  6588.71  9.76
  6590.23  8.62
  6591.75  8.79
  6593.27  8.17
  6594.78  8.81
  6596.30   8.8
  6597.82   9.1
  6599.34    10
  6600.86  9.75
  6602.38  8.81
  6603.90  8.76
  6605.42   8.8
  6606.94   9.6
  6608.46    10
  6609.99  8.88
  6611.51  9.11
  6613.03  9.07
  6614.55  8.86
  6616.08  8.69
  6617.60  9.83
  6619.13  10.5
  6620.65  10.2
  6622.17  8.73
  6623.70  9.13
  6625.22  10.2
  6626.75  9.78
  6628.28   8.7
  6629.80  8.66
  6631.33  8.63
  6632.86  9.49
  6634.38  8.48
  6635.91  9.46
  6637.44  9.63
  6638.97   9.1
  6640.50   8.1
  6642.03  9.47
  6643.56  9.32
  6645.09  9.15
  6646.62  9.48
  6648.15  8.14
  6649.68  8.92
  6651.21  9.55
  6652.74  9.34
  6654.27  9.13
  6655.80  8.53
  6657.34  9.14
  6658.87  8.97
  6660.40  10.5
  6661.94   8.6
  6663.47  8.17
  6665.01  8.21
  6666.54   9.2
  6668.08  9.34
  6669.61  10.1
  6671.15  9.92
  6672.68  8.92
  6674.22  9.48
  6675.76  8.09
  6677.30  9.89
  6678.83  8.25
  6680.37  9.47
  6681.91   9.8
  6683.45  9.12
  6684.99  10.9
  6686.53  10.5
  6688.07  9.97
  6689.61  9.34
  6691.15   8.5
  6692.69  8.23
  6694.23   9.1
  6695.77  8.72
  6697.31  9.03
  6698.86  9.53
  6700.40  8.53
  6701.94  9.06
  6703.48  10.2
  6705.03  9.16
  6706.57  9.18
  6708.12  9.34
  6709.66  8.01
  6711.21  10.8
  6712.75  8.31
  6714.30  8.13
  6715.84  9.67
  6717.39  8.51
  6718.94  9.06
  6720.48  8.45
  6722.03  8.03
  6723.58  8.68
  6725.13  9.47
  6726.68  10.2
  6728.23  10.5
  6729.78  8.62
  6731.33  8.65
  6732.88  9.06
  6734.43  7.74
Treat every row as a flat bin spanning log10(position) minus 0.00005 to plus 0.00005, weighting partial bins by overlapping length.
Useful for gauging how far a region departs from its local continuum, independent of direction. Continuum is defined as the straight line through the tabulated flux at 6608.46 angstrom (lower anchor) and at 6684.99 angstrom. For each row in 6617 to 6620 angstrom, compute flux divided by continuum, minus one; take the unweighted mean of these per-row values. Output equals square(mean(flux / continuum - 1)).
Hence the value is 0.000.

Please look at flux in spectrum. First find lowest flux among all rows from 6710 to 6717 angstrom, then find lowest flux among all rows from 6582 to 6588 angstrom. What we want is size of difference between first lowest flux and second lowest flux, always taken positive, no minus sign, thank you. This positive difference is 0.68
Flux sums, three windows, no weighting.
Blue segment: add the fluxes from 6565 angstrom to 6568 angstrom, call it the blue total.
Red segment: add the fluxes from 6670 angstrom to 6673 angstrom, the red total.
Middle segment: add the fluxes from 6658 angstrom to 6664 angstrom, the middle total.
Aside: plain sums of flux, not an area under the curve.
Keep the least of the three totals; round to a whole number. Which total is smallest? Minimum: 16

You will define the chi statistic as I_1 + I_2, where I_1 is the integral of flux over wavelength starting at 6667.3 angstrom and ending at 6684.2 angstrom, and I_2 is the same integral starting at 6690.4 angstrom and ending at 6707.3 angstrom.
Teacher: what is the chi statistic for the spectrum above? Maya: 310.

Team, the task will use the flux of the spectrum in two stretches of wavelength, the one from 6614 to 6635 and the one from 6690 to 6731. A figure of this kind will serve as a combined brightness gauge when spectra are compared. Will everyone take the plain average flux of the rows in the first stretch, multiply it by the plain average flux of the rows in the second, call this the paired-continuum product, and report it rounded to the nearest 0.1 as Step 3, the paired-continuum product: 83.9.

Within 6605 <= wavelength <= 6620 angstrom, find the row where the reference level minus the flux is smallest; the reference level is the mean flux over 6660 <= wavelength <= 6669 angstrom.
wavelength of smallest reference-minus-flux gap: 6619.13 angstrom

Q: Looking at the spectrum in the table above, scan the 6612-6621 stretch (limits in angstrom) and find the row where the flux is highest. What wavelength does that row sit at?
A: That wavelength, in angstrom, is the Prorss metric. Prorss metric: 6619.13 angstrom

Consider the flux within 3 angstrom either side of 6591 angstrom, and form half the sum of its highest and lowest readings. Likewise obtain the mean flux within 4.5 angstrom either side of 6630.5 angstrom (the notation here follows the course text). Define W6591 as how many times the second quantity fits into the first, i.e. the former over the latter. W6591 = 1.00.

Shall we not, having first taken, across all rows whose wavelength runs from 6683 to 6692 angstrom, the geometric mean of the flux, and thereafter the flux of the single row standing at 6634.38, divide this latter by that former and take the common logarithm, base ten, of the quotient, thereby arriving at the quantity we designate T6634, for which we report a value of -0.06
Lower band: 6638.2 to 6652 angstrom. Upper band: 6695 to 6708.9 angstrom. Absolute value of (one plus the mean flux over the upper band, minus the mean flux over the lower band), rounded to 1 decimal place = 1.2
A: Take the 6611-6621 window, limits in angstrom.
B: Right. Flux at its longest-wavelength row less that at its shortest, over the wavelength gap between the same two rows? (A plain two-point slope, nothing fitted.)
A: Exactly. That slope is 0.12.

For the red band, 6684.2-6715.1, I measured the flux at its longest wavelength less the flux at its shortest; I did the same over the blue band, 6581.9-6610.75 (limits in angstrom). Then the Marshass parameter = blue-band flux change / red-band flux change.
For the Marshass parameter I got 0.51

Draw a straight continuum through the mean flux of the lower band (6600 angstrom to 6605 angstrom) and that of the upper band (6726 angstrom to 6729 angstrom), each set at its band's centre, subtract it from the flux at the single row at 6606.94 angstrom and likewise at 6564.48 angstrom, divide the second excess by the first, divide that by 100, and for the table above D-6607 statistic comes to -0.017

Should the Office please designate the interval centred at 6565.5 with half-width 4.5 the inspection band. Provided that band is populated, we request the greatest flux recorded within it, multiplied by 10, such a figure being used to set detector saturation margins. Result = 90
